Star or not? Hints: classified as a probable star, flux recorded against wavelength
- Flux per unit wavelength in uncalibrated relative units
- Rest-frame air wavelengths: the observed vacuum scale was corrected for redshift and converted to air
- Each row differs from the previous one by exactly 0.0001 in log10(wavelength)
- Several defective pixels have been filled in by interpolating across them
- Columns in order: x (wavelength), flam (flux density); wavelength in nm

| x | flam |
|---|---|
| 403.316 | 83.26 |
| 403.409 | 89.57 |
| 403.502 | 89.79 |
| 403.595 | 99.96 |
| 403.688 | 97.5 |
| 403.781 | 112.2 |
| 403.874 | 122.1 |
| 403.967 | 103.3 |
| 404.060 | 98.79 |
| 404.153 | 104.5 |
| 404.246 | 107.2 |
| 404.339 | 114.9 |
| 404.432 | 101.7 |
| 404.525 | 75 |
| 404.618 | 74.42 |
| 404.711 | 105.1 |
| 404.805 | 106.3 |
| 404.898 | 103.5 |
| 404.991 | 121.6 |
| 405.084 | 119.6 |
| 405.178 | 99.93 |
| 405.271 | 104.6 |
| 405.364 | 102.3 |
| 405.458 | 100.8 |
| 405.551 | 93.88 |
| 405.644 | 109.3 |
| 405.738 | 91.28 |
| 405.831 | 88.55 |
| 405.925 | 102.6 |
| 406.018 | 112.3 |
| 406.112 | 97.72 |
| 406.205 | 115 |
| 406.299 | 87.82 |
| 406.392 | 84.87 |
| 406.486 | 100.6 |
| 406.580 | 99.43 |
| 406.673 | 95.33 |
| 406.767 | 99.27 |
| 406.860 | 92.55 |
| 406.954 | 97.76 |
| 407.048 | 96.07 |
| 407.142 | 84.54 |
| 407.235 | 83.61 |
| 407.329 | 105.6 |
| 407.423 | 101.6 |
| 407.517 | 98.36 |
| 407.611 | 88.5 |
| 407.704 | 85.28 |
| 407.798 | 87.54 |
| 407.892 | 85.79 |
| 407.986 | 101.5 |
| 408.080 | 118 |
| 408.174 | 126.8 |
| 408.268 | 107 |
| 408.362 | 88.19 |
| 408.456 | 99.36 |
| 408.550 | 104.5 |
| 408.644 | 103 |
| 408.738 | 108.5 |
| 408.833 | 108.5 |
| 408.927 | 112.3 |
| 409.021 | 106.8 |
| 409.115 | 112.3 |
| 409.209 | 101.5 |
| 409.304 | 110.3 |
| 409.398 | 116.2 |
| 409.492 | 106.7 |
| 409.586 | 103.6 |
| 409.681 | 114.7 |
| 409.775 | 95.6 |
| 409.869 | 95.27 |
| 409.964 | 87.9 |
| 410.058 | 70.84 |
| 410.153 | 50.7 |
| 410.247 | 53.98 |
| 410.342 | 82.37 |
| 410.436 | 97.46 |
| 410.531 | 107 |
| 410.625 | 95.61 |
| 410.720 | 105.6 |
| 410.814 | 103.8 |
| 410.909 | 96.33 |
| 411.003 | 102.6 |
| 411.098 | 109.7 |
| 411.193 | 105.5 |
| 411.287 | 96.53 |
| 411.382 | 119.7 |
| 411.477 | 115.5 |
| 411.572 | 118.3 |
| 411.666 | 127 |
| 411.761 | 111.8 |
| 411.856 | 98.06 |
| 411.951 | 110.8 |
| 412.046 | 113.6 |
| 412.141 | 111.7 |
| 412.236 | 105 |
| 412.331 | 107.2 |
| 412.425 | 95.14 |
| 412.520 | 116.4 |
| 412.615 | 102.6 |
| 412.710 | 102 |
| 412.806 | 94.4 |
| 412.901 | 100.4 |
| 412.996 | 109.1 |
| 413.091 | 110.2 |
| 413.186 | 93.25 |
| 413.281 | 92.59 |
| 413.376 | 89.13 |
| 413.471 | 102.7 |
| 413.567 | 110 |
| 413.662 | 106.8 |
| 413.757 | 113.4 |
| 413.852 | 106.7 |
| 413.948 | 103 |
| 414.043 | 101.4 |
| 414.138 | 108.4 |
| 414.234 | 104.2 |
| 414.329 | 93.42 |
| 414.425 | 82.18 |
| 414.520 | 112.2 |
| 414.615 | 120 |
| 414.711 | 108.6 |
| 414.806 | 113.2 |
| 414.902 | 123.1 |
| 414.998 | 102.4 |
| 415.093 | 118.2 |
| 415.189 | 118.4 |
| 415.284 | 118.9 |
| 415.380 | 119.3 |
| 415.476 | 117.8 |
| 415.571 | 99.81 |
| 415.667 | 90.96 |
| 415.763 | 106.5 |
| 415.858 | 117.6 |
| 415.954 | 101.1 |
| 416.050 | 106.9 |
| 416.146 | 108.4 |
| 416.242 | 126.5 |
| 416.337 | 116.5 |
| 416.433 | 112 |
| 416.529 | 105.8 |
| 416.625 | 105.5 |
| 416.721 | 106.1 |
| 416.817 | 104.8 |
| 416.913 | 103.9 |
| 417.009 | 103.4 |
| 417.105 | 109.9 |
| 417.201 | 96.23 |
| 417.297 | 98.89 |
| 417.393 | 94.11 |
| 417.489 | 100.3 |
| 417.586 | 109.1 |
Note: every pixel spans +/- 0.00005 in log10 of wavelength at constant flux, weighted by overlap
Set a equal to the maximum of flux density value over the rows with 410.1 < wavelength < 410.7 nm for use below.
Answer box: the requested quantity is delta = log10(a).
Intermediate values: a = 107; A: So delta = 2.03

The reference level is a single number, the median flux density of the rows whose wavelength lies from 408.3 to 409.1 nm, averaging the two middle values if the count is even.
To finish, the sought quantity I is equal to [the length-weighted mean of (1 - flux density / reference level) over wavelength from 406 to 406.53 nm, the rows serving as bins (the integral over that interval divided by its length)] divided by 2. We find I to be 0.03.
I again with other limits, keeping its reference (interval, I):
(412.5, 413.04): 0.01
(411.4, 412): -0.04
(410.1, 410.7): 0.11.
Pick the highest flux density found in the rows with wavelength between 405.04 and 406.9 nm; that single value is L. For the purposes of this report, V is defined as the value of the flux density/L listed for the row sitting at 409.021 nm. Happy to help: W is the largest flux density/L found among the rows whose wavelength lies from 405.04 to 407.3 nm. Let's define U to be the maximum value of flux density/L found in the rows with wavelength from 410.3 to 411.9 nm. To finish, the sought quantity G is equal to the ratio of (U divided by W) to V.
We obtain 1.19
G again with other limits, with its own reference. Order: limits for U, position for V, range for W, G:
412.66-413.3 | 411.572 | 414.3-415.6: 0.91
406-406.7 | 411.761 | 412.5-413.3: 1.06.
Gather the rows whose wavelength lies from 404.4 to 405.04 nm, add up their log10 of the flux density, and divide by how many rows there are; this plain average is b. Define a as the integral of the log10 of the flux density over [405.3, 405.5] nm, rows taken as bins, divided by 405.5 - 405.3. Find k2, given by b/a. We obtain 0.991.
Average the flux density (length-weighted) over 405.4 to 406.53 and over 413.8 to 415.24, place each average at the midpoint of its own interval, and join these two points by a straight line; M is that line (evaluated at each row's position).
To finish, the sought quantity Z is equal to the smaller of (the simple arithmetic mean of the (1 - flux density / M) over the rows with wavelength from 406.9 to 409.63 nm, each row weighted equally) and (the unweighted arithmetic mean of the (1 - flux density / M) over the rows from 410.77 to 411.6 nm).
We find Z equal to -0.032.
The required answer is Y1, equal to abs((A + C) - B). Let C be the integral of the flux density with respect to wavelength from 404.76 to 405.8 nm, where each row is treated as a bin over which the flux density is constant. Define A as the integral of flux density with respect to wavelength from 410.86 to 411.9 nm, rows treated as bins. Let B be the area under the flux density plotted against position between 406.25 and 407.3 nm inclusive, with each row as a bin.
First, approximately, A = 114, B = 98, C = 109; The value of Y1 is 125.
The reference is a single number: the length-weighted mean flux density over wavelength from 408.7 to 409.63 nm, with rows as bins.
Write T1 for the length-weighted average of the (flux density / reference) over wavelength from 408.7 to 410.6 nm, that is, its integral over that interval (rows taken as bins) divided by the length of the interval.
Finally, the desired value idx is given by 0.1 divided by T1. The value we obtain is 0.112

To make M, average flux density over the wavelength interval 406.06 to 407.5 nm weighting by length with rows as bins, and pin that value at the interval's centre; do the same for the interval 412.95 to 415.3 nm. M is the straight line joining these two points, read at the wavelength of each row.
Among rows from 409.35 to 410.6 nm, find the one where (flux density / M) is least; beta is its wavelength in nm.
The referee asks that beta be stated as 410.153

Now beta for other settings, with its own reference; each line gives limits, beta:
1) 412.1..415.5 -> 414.425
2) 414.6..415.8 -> 415.667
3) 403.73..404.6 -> 404.525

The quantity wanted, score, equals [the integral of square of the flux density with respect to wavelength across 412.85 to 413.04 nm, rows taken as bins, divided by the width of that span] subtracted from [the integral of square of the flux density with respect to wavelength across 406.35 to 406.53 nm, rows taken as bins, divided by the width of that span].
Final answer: -2287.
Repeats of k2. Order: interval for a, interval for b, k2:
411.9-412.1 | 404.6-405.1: 0.986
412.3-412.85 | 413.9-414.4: 0.999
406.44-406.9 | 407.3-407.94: 0.988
